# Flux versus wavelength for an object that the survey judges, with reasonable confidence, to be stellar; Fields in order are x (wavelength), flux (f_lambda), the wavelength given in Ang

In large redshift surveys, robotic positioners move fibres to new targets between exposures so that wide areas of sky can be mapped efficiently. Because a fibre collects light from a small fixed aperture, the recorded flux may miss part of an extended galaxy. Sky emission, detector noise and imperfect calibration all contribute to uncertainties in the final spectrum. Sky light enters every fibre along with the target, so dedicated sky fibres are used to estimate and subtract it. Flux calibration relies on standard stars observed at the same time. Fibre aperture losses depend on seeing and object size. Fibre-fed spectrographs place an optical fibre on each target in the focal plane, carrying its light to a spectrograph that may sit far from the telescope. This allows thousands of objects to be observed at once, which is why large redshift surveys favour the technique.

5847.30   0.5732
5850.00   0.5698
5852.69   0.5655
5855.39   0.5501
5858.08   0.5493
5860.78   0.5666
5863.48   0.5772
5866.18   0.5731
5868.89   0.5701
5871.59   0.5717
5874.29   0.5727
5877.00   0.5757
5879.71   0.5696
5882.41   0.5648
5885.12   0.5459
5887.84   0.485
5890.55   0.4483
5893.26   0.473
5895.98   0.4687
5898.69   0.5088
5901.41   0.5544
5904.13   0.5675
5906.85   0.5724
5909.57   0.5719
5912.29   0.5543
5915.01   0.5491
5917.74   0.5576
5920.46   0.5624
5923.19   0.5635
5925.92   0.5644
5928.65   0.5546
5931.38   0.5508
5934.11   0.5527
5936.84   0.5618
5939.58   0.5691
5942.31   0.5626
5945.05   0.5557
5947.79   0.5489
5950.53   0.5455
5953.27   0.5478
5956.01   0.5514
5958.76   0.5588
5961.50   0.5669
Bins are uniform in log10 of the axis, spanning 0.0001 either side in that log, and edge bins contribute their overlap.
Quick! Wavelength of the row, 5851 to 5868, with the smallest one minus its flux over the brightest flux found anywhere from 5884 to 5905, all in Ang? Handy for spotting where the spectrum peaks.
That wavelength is 5863.48 Ang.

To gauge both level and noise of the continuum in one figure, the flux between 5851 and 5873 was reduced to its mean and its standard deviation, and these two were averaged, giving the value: 0.288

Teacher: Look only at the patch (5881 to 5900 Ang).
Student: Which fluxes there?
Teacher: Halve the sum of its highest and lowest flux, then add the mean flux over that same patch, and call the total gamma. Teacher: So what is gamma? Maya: 1.006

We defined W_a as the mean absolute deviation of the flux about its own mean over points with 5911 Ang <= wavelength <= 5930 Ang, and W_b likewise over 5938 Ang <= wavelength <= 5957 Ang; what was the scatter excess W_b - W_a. 0.0022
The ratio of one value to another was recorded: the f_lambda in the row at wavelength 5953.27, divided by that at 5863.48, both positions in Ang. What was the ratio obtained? 0.95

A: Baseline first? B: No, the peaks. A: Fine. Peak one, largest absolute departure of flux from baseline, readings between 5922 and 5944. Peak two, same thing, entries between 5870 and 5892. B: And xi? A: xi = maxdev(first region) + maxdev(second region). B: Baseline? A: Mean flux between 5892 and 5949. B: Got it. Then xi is 0.12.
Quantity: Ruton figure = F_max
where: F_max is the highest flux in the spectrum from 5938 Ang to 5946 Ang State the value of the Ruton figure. 0.5691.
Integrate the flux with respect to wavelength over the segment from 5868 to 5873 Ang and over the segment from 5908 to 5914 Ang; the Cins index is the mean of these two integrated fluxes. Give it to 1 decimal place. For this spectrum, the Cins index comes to 3.1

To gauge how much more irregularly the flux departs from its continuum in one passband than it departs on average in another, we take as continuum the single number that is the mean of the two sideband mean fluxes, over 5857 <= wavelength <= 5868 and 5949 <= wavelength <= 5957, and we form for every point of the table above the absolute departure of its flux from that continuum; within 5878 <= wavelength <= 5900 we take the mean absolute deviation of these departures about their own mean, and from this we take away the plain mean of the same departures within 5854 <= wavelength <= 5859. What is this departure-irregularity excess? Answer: 0.027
